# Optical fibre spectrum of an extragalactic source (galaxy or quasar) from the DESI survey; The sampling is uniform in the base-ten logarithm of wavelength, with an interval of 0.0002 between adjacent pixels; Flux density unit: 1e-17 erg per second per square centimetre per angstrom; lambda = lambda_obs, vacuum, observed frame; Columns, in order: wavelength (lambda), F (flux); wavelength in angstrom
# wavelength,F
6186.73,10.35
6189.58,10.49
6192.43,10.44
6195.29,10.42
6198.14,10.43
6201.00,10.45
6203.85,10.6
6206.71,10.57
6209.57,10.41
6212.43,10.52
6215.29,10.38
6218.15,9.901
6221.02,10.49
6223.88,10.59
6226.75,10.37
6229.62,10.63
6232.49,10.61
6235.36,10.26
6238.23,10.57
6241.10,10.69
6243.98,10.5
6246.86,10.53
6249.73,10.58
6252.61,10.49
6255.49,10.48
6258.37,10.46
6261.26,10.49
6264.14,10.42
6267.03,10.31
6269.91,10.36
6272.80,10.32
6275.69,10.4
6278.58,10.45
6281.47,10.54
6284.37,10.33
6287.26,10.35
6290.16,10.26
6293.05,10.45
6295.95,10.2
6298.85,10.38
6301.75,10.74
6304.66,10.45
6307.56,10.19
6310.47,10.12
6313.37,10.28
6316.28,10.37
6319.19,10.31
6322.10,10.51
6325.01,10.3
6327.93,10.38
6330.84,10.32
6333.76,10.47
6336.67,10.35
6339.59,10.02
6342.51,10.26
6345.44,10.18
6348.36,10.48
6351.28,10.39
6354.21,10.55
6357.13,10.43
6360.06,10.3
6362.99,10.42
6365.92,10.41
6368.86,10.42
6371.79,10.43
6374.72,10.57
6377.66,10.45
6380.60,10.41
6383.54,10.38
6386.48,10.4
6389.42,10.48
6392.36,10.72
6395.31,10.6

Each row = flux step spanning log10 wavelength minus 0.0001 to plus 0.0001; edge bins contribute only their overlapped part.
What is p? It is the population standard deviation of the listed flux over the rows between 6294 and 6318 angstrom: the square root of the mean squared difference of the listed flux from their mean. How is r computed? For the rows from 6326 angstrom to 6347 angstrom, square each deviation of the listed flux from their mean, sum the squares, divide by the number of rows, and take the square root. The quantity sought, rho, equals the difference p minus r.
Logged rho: 0.047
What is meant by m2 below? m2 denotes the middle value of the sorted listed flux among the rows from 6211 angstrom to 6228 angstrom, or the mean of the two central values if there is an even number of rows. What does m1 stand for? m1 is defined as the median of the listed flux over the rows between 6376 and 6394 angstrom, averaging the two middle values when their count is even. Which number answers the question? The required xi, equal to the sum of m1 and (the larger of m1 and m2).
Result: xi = 20.9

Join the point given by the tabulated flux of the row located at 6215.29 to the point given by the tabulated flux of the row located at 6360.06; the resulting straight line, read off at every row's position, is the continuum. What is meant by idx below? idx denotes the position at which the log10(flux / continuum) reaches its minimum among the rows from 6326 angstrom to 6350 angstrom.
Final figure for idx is 6339.59 angstrom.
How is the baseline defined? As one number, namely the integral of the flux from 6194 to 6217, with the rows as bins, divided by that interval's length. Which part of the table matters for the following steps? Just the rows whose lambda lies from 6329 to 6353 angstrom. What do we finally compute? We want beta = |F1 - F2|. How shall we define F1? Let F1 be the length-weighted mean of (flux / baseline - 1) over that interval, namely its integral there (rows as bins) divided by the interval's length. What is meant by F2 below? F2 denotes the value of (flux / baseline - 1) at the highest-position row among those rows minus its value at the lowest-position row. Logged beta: 0.022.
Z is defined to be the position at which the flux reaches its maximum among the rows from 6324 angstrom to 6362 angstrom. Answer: 6354.21 angstrom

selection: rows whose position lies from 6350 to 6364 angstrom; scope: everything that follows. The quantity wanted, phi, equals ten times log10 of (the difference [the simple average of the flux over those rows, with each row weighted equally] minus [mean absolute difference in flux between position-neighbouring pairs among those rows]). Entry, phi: 10.1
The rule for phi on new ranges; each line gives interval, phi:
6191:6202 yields 10.2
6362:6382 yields 10.2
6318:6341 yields 10.1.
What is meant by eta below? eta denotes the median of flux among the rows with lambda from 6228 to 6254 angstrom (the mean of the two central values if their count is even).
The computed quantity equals 10.6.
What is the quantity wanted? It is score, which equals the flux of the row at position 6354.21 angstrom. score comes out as 10.55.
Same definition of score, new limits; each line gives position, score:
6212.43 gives 10.52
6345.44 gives 10.18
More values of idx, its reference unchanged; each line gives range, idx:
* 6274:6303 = 6295.95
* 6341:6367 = 6345.44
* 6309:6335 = 6310.47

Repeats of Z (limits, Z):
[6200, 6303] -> 6301.75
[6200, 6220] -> 6203.85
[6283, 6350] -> 6301.75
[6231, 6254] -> 6241.10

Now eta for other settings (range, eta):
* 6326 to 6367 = 10.4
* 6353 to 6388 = 10.4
